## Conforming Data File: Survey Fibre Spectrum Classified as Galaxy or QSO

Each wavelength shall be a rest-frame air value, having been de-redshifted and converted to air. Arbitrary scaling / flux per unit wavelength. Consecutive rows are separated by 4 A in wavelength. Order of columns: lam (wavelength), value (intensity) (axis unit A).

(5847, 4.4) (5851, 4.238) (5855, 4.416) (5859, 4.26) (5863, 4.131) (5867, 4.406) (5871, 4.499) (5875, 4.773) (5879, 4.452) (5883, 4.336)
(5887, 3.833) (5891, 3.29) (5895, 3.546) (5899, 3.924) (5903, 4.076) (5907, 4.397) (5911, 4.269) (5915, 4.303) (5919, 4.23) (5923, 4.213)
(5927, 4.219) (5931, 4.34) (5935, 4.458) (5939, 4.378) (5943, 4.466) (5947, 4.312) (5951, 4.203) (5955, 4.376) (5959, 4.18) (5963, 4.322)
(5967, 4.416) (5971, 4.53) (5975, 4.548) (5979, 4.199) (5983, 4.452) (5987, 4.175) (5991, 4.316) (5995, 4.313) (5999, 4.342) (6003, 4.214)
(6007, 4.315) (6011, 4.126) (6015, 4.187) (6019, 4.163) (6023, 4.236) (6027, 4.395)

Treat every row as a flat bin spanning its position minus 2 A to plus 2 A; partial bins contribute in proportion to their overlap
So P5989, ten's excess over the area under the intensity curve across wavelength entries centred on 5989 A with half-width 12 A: -93.2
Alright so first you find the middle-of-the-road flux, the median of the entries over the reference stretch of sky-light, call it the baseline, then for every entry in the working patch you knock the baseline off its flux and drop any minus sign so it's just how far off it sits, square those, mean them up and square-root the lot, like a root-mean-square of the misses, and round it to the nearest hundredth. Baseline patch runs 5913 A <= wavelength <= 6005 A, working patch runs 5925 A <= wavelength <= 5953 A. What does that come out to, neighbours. 0.10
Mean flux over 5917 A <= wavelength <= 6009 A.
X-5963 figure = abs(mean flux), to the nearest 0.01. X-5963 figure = 4.33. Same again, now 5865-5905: 4.11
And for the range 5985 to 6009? 4.28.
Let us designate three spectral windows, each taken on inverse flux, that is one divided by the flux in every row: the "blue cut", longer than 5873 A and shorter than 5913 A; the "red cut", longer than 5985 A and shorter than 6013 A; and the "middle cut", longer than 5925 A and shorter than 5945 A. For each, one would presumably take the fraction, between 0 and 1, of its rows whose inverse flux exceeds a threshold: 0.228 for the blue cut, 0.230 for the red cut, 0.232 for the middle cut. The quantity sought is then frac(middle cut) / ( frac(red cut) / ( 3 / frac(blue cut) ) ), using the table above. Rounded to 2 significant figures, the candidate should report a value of 0.86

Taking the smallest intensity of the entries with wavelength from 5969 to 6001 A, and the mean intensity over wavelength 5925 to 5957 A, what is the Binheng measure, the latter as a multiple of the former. 1.04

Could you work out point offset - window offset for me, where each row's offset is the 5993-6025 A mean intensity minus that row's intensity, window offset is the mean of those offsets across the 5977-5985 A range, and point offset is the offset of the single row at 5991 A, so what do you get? 0.0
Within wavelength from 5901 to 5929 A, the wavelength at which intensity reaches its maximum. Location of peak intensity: 5907 A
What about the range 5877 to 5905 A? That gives 5879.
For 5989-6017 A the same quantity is 5999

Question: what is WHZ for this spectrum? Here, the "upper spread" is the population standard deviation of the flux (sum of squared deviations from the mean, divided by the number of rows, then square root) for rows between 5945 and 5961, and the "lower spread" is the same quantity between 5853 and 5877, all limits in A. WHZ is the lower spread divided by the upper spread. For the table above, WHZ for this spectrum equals 2.5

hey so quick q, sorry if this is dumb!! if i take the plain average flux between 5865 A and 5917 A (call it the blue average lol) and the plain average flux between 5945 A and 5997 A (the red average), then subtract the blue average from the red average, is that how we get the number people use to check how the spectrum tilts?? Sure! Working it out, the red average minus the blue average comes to 0.17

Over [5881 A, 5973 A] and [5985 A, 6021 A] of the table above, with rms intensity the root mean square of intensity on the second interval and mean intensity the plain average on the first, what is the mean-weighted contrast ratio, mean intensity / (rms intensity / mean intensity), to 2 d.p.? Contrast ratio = 4.16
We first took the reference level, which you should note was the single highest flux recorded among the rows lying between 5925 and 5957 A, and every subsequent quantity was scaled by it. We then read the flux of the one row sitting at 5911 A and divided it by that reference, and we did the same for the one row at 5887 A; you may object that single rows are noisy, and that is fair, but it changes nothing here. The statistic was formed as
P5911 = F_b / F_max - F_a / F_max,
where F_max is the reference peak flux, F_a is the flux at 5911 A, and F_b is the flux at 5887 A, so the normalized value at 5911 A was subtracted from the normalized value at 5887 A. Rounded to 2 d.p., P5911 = -0.10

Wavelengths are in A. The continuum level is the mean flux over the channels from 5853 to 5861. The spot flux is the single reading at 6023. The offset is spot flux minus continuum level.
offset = -0.10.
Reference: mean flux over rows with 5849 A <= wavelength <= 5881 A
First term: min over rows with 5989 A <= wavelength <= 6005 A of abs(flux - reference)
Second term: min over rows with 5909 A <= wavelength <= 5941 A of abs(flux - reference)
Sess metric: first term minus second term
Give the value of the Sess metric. 0.036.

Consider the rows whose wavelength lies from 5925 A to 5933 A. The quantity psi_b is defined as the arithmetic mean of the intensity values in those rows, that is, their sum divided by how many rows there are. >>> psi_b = 4.28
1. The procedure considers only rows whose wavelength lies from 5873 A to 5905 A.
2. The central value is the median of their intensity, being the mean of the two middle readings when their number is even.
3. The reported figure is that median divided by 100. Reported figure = 0.0400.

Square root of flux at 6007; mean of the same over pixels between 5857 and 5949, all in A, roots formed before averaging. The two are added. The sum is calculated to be 4.13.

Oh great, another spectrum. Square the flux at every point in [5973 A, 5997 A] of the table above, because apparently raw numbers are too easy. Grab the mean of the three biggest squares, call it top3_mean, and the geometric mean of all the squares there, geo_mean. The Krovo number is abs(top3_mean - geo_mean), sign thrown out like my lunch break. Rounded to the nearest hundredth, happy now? 0.95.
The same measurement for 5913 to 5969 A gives 1.16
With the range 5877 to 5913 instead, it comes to 3.36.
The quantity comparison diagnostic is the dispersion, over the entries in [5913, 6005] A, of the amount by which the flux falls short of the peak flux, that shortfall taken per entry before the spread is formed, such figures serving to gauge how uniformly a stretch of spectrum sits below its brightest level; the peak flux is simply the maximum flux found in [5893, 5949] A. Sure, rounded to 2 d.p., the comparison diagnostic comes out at 0.11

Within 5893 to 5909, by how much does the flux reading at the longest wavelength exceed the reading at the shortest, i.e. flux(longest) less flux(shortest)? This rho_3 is 0.85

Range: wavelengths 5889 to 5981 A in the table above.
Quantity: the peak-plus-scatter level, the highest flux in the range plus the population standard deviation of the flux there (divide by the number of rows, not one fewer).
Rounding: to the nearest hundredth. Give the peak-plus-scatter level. 4.84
